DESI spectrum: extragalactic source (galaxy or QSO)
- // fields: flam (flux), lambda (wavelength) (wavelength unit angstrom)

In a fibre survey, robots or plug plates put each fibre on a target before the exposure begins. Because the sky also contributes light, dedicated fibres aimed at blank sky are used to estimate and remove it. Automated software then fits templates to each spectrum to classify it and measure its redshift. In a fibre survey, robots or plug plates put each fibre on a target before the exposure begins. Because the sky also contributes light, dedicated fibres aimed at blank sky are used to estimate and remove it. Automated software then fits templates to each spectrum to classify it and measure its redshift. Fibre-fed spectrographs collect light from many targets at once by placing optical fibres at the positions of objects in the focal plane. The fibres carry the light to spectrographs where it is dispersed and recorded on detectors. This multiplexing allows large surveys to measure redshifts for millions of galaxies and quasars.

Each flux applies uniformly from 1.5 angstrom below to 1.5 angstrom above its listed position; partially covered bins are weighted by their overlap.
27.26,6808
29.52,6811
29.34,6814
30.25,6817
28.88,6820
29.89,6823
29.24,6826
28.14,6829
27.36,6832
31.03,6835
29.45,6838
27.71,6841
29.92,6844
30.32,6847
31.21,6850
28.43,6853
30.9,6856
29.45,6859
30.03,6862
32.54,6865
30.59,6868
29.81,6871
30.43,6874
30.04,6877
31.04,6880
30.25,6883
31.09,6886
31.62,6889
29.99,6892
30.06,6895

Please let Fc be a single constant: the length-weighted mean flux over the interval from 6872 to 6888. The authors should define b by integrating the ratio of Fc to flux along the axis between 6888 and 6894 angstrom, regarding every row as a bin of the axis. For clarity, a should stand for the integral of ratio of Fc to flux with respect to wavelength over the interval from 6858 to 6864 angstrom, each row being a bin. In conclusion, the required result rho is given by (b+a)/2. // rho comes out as 6.05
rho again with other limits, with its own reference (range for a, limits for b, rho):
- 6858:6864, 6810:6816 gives 6.17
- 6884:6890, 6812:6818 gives 6.02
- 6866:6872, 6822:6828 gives 6.14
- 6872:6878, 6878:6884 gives 6.03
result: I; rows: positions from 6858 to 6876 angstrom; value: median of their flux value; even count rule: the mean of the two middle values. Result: 30.2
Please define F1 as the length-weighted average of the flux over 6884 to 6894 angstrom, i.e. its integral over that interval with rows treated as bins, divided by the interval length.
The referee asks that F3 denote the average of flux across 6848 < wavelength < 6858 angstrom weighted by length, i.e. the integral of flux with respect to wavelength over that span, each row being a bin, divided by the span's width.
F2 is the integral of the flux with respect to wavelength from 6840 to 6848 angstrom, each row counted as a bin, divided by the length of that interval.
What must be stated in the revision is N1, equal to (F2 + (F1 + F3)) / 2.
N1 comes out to 45.2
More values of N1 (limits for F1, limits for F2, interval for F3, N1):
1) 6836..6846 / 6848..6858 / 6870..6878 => 44.7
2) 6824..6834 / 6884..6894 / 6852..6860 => 44.5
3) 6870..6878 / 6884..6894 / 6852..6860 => 45.3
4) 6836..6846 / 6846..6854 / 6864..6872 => 45.1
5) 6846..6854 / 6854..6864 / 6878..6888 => 45.5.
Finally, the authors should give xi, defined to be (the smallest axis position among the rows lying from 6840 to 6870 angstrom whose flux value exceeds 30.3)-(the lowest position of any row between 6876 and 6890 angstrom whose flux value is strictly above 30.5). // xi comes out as -33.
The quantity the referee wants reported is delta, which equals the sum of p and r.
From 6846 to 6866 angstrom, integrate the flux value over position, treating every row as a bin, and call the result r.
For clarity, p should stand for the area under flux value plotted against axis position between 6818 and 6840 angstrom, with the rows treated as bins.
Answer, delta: 1248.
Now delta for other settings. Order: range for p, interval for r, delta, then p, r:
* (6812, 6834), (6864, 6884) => 1252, 640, 613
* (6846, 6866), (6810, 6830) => 1194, 607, 587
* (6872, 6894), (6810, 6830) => 1260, 673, 587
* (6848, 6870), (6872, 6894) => 1343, 670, 673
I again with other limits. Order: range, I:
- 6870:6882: 30.2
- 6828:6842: 28.1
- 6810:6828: 29.4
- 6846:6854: 30.3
